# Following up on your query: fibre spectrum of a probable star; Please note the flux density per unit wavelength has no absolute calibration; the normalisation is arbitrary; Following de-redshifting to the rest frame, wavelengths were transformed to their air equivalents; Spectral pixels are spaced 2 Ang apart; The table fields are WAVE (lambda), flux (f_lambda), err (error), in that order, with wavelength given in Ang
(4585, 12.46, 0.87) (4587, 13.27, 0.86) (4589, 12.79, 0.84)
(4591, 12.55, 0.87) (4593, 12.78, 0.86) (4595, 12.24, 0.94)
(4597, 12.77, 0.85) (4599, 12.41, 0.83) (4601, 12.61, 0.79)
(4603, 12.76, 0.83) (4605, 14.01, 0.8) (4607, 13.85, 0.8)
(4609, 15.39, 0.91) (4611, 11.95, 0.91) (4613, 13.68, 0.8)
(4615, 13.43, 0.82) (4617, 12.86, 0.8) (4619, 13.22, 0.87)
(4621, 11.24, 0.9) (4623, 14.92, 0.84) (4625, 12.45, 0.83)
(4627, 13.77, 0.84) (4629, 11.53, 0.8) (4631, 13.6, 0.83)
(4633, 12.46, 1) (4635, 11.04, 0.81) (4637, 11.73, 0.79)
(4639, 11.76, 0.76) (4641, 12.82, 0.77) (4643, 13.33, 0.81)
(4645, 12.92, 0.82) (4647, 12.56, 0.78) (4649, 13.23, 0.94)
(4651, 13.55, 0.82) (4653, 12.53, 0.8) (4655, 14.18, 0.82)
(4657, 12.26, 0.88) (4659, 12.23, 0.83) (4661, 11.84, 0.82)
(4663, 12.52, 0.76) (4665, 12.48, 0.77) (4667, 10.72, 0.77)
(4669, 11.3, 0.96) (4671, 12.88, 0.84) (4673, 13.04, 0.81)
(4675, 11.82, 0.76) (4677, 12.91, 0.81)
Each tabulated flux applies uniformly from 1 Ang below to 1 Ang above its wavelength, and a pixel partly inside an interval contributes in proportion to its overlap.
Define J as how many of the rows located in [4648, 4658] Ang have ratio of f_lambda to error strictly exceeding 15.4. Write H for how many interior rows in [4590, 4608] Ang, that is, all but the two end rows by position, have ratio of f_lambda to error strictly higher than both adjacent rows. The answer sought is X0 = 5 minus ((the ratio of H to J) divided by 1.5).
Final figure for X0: 4.11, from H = 4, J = 3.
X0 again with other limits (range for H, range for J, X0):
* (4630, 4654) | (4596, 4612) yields 4.50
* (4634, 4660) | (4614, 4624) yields 4.11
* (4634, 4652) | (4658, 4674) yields 4.56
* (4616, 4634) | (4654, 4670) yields 4.33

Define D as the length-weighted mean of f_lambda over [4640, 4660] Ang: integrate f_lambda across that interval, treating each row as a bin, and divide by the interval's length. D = 13.0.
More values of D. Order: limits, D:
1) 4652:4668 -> 12.3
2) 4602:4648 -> 12.9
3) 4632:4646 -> 12.3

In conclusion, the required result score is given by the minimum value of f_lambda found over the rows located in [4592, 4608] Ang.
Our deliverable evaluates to 12.24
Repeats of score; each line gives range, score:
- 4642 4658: 12.26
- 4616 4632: 11.24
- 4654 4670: 10.72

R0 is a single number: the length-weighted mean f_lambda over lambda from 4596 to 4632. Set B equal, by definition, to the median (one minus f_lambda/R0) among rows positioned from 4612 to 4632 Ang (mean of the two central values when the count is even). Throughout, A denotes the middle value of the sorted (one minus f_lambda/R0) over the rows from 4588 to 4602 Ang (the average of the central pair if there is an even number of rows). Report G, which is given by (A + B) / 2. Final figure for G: 0.013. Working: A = 0.040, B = -0.014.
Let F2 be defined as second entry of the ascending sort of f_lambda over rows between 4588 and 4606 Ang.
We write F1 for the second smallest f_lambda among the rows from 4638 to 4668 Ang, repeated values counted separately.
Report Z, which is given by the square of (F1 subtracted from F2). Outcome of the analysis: 0.4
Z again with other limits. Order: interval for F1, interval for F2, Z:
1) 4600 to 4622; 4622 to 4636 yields 0.2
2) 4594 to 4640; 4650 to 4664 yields 1.0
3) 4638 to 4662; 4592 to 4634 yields 0.1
